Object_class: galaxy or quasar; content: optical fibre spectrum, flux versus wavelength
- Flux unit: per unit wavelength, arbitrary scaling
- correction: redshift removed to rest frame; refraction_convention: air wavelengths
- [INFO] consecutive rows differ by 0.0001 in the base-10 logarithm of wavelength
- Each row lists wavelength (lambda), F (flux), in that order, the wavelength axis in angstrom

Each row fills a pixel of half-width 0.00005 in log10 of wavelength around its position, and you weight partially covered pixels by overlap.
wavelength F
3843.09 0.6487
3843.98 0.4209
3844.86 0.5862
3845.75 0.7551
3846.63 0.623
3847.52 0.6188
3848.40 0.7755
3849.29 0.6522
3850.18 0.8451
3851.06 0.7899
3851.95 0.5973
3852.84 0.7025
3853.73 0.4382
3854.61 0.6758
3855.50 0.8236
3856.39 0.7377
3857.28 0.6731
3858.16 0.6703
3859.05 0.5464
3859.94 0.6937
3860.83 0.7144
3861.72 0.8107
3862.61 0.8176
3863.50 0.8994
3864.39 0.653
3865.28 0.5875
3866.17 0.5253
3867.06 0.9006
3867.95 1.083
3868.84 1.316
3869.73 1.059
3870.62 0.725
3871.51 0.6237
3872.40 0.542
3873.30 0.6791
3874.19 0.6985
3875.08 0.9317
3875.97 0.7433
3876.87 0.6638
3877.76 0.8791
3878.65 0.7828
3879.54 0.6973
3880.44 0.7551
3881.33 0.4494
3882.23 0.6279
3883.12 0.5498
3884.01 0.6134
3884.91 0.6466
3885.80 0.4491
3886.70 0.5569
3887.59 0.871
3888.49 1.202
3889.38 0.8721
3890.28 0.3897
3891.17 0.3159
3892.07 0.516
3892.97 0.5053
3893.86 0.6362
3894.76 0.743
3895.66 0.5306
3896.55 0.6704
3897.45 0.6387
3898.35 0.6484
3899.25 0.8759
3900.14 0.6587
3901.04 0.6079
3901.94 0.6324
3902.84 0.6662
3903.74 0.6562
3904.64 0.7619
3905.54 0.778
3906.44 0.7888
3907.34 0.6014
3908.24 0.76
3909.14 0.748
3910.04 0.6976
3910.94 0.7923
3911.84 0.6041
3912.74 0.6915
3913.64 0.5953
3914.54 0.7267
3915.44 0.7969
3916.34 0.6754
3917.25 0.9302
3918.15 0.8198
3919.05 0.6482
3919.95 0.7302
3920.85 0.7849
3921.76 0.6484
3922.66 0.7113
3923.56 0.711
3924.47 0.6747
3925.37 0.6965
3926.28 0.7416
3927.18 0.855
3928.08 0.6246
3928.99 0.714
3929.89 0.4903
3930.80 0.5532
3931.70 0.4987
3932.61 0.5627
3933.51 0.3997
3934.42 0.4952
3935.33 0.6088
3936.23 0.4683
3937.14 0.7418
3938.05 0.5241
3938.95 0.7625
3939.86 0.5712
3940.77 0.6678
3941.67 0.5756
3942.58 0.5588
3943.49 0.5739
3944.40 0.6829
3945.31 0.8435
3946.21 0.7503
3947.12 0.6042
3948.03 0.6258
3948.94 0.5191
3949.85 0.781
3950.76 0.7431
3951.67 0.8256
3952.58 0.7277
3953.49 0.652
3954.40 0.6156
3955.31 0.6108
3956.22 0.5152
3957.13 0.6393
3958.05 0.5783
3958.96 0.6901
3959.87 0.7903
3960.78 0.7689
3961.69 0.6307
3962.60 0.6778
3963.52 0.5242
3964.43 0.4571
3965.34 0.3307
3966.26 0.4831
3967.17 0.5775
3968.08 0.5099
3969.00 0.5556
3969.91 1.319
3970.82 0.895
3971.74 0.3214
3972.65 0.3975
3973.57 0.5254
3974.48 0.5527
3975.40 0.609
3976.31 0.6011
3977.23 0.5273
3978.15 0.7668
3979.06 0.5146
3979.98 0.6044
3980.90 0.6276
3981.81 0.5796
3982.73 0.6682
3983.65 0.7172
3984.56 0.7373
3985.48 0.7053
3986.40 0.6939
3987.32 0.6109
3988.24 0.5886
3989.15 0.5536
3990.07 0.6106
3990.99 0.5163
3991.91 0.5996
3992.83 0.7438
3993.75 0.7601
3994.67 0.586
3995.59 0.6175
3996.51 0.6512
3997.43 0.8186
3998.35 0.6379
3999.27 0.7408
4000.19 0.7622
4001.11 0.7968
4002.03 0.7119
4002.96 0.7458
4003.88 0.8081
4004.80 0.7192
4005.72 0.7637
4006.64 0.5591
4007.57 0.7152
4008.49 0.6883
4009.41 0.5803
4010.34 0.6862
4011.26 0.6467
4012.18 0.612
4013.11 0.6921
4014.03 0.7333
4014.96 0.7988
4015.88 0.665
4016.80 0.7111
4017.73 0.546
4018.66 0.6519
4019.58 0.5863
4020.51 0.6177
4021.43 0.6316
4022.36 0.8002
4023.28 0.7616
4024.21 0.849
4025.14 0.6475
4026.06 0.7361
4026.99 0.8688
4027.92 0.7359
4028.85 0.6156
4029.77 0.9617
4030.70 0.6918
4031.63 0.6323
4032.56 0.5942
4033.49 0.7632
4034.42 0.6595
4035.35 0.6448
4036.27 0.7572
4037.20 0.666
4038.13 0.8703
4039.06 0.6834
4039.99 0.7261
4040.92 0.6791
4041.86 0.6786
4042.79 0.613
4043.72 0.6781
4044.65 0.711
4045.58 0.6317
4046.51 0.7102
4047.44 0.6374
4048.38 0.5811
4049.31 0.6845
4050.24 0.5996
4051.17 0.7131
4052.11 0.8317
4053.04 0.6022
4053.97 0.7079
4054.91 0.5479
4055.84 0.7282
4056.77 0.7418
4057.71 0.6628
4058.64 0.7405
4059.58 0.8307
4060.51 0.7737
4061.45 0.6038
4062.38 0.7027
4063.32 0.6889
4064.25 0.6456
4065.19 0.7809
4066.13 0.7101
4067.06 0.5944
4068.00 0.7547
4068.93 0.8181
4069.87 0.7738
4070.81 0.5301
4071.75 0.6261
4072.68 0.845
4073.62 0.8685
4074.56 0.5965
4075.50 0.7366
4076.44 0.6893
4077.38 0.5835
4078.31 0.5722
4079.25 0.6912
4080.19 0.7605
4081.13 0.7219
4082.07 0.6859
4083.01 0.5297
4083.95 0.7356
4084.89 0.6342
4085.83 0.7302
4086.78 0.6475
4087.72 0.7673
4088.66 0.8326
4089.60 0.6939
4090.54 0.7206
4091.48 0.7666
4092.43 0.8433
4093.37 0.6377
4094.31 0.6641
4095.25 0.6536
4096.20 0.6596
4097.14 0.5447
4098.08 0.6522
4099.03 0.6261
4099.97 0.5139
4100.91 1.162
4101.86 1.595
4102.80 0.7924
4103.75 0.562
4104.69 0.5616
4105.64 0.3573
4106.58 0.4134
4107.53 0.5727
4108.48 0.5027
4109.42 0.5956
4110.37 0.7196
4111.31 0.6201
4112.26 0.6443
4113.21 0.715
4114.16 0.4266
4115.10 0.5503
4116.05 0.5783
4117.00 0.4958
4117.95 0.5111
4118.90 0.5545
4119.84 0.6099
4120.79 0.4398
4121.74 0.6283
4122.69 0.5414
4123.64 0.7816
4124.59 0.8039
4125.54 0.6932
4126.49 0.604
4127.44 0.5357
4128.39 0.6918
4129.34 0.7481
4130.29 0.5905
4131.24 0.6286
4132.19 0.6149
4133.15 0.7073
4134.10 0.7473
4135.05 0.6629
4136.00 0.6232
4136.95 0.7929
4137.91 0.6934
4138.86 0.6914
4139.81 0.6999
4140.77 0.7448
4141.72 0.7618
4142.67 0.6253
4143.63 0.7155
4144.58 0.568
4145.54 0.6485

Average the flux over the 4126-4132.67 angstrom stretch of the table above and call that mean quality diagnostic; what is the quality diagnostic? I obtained 0.63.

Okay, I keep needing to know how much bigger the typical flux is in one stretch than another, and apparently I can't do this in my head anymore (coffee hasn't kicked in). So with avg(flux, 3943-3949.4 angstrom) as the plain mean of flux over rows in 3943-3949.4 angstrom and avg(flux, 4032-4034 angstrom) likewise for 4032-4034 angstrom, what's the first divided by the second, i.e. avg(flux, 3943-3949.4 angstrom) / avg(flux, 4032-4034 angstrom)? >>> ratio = 0.97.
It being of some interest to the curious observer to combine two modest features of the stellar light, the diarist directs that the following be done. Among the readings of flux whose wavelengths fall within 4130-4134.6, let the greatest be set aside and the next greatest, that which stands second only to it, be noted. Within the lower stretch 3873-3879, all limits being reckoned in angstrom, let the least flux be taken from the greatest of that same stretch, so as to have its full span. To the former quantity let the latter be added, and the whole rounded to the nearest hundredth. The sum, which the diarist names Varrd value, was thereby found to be 0.98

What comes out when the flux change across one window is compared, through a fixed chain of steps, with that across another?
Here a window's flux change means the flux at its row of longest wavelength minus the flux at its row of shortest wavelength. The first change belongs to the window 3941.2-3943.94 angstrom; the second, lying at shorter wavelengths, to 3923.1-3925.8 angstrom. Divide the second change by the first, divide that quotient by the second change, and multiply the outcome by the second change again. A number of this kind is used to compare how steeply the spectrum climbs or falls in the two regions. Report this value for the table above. 8.5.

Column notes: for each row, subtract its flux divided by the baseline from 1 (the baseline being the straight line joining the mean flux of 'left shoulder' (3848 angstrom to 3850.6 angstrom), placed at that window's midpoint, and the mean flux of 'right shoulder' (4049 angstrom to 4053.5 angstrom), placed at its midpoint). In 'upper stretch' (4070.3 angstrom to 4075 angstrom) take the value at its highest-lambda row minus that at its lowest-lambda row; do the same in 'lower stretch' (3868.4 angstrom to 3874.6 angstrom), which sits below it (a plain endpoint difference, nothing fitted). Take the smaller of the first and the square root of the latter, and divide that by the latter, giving -0.12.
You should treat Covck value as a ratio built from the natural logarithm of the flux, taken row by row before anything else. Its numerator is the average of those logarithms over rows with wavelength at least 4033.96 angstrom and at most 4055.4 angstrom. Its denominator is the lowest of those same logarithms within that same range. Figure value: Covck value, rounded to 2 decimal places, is 0.65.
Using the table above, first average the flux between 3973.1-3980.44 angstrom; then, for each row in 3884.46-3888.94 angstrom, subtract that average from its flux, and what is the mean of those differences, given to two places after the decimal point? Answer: 0.16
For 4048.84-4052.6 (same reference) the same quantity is 0.12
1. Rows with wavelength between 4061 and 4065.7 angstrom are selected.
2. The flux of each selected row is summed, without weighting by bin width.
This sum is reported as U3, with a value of 3.42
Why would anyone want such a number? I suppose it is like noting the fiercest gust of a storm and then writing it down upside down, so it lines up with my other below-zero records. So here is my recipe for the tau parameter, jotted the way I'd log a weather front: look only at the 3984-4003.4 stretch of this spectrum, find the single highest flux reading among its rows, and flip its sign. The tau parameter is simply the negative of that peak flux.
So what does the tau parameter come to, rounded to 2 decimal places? -0.82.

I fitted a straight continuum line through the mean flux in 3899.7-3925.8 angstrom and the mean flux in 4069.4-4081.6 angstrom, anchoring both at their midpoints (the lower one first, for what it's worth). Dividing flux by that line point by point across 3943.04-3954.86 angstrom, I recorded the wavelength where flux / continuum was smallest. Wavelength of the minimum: 3948.94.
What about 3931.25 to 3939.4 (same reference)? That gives 3933.51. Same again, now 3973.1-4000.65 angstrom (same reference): 3979.06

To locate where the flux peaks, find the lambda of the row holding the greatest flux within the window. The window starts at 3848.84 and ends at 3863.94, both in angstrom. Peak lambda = 3863.50 angstrom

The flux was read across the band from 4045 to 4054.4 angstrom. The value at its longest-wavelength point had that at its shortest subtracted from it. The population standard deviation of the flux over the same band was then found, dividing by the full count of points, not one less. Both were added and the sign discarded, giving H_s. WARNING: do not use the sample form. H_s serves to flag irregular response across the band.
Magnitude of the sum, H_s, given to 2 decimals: 0.15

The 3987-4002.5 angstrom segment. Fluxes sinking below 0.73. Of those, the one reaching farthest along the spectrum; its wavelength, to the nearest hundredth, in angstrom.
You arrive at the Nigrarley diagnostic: 4002.03 angstrom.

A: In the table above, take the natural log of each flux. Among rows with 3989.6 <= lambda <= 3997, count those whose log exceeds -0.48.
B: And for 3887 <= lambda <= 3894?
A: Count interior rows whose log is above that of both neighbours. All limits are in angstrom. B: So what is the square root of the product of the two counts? 2.4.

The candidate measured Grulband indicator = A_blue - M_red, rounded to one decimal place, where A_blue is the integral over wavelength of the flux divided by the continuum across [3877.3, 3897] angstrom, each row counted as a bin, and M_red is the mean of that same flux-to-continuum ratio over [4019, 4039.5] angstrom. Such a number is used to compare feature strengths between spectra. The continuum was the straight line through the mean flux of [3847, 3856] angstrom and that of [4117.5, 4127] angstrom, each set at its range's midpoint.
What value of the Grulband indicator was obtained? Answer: 17.6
